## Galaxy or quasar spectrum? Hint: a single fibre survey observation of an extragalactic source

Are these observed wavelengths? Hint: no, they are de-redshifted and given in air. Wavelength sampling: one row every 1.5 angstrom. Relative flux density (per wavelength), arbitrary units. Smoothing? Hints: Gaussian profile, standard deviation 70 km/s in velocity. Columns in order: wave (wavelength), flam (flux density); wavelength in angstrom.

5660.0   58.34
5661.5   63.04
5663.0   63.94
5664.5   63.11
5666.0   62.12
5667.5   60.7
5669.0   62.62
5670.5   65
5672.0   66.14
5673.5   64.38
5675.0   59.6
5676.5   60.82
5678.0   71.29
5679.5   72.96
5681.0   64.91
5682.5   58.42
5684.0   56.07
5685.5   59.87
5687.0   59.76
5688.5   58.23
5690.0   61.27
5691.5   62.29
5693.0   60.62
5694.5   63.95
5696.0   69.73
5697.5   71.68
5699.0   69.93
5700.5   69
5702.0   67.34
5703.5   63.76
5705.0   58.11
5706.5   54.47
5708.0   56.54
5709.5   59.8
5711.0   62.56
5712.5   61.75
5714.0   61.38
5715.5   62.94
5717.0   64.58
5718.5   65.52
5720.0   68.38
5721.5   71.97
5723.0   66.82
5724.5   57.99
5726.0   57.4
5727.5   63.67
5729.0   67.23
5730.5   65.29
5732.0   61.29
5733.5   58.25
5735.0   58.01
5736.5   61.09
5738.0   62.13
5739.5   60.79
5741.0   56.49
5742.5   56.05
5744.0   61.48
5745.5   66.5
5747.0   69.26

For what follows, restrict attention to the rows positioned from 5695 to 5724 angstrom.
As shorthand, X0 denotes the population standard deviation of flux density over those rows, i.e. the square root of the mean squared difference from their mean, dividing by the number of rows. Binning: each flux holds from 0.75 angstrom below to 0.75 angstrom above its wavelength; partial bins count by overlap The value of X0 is 4.9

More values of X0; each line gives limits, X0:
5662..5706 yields 4.4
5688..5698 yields 4.6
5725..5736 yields 3.6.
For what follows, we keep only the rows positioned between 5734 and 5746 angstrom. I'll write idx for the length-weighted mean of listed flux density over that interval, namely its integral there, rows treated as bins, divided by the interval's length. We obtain 60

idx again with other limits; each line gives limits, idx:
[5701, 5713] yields 61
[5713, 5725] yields 65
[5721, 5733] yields 64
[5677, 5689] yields 63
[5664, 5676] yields 63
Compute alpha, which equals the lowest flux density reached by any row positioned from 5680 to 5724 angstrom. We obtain 54.47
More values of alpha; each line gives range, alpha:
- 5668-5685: 56.07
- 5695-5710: 54.47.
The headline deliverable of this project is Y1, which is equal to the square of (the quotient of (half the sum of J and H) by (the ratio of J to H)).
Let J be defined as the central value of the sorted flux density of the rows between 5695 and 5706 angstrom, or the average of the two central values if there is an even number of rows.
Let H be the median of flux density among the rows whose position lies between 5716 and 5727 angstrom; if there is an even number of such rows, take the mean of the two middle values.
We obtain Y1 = 4079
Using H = 66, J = 69.0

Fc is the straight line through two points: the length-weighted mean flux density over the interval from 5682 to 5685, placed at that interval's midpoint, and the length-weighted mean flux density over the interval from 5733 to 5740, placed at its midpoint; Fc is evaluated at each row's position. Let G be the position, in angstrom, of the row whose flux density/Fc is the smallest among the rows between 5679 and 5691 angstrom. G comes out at 5684.0 angstrom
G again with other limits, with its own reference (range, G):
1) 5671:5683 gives 5682.5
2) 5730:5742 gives 5741.0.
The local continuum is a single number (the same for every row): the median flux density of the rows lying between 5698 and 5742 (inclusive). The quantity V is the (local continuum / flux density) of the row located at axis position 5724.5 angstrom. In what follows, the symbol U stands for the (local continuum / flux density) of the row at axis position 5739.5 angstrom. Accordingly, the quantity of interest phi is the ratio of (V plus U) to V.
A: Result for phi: 1.95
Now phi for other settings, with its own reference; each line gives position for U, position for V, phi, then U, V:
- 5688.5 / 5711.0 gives 2.07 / 1.07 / 0.99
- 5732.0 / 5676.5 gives 1.99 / 1.01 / 1.02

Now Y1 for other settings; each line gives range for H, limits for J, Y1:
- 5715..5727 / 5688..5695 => 4497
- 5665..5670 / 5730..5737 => 3924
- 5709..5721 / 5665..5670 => 3978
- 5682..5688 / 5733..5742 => 3466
